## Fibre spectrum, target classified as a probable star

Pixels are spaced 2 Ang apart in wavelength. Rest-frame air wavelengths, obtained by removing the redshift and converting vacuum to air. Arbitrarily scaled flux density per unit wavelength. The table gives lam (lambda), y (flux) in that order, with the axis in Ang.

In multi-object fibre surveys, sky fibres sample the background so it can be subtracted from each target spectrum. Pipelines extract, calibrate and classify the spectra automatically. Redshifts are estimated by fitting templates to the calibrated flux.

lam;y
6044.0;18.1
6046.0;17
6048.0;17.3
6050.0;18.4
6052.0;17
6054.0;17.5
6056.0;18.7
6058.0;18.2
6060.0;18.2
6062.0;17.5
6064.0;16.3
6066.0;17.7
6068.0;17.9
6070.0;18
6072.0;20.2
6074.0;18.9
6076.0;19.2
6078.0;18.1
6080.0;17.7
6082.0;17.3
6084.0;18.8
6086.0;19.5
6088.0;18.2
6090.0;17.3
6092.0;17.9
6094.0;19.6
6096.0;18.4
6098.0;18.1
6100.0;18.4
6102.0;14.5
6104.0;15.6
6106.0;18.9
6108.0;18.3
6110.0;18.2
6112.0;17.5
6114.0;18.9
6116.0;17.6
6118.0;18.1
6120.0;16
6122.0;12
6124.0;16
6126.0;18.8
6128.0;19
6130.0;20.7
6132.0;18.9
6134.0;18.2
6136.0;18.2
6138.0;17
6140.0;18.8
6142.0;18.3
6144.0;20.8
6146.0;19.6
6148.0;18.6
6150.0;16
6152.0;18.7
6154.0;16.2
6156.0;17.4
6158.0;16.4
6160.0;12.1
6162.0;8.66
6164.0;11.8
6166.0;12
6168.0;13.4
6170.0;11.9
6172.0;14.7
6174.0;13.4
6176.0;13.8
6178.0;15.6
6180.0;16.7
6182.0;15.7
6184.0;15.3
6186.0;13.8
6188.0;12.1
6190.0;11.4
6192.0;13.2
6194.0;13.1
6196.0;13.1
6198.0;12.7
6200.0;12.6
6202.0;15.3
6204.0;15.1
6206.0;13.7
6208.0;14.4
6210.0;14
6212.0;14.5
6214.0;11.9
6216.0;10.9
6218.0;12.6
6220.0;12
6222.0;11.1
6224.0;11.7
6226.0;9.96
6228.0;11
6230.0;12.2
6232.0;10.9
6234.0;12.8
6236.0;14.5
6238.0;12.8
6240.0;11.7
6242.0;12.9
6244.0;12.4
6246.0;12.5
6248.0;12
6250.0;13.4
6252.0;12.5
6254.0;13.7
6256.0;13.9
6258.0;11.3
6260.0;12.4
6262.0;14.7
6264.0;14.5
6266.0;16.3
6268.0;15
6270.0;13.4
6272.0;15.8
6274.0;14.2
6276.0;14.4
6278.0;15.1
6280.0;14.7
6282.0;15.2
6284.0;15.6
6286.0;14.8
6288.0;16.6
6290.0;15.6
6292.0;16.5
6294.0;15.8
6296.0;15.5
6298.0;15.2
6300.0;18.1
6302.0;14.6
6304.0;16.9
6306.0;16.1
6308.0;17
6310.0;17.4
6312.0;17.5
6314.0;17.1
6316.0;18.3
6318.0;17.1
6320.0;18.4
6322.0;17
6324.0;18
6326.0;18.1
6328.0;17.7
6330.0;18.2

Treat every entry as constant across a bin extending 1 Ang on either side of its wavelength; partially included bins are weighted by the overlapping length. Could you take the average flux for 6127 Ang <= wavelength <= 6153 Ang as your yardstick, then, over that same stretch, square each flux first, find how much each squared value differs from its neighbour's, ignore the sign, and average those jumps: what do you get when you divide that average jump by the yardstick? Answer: 2.9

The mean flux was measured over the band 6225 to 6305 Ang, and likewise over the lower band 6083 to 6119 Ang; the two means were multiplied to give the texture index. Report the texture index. 252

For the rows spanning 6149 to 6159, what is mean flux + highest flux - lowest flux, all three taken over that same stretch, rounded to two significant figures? 20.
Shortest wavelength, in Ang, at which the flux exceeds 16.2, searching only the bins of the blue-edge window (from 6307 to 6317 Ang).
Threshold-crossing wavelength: 6308.0 Ang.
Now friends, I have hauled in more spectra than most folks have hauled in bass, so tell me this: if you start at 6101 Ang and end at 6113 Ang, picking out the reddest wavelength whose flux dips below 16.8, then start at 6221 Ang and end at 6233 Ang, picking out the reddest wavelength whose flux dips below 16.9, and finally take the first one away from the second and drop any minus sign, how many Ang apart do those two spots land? 128 Ang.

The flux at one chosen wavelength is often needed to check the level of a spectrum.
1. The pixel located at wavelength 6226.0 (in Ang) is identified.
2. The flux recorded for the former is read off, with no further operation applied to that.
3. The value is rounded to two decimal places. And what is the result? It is 9.96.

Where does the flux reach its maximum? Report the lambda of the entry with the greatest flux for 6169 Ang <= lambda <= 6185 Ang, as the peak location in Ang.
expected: 6180.0 Ang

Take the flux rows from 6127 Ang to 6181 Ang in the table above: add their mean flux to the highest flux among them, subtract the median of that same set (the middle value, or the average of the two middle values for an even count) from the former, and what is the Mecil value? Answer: 20.3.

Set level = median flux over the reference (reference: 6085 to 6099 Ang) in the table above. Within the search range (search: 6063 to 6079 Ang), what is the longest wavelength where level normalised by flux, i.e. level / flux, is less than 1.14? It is 6078.0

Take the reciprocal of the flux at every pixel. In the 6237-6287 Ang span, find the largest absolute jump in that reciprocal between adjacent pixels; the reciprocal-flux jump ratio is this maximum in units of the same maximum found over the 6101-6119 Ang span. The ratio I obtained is 1.5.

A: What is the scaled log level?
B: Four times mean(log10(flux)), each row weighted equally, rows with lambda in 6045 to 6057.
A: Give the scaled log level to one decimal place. 5.0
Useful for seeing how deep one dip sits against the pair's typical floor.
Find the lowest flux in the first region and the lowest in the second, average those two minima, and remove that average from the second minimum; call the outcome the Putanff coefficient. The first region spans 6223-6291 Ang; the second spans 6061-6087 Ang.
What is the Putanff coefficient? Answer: 3.2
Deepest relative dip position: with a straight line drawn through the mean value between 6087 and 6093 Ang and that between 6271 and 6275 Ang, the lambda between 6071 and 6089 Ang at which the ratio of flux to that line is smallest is 6082.0 Ang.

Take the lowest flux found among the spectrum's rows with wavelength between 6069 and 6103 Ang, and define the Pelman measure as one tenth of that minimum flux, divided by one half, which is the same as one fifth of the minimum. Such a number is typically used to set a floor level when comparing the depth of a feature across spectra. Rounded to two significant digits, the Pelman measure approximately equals 2.9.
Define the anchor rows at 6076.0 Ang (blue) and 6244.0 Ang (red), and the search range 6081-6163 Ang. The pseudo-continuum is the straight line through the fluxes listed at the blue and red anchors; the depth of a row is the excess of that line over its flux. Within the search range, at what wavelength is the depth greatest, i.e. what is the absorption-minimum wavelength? 6162.0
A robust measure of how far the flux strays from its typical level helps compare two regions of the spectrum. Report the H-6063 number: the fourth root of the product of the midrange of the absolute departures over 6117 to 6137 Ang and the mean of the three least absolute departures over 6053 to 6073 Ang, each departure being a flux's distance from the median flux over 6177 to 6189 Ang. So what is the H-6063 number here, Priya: 1.48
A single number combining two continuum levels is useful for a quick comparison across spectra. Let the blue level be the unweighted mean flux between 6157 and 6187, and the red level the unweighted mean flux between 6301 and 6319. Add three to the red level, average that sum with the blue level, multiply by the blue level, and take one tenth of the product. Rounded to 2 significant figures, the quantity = 23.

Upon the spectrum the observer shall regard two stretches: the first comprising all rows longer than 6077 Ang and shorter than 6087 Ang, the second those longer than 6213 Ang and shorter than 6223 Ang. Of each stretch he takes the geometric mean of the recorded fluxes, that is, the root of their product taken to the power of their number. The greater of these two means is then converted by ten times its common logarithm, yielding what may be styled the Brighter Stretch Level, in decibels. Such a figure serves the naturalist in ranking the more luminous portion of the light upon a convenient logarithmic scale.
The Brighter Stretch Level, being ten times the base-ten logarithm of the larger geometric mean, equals 12.6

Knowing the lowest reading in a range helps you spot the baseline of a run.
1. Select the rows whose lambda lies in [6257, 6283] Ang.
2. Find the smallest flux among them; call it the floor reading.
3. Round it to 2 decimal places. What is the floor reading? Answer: 11.30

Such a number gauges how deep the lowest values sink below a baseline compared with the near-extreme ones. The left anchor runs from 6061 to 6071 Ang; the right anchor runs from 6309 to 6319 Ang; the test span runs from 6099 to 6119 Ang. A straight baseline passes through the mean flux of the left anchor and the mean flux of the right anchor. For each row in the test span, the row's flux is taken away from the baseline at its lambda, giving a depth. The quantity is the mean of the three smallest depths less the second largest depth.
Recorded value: -3.1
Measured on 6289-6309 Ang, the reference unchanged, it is -2.1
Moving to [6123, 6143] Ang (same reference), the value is -2.5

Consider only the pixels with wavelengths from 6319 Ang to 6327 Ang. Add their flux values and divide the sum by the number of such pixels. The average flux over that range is 17.9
